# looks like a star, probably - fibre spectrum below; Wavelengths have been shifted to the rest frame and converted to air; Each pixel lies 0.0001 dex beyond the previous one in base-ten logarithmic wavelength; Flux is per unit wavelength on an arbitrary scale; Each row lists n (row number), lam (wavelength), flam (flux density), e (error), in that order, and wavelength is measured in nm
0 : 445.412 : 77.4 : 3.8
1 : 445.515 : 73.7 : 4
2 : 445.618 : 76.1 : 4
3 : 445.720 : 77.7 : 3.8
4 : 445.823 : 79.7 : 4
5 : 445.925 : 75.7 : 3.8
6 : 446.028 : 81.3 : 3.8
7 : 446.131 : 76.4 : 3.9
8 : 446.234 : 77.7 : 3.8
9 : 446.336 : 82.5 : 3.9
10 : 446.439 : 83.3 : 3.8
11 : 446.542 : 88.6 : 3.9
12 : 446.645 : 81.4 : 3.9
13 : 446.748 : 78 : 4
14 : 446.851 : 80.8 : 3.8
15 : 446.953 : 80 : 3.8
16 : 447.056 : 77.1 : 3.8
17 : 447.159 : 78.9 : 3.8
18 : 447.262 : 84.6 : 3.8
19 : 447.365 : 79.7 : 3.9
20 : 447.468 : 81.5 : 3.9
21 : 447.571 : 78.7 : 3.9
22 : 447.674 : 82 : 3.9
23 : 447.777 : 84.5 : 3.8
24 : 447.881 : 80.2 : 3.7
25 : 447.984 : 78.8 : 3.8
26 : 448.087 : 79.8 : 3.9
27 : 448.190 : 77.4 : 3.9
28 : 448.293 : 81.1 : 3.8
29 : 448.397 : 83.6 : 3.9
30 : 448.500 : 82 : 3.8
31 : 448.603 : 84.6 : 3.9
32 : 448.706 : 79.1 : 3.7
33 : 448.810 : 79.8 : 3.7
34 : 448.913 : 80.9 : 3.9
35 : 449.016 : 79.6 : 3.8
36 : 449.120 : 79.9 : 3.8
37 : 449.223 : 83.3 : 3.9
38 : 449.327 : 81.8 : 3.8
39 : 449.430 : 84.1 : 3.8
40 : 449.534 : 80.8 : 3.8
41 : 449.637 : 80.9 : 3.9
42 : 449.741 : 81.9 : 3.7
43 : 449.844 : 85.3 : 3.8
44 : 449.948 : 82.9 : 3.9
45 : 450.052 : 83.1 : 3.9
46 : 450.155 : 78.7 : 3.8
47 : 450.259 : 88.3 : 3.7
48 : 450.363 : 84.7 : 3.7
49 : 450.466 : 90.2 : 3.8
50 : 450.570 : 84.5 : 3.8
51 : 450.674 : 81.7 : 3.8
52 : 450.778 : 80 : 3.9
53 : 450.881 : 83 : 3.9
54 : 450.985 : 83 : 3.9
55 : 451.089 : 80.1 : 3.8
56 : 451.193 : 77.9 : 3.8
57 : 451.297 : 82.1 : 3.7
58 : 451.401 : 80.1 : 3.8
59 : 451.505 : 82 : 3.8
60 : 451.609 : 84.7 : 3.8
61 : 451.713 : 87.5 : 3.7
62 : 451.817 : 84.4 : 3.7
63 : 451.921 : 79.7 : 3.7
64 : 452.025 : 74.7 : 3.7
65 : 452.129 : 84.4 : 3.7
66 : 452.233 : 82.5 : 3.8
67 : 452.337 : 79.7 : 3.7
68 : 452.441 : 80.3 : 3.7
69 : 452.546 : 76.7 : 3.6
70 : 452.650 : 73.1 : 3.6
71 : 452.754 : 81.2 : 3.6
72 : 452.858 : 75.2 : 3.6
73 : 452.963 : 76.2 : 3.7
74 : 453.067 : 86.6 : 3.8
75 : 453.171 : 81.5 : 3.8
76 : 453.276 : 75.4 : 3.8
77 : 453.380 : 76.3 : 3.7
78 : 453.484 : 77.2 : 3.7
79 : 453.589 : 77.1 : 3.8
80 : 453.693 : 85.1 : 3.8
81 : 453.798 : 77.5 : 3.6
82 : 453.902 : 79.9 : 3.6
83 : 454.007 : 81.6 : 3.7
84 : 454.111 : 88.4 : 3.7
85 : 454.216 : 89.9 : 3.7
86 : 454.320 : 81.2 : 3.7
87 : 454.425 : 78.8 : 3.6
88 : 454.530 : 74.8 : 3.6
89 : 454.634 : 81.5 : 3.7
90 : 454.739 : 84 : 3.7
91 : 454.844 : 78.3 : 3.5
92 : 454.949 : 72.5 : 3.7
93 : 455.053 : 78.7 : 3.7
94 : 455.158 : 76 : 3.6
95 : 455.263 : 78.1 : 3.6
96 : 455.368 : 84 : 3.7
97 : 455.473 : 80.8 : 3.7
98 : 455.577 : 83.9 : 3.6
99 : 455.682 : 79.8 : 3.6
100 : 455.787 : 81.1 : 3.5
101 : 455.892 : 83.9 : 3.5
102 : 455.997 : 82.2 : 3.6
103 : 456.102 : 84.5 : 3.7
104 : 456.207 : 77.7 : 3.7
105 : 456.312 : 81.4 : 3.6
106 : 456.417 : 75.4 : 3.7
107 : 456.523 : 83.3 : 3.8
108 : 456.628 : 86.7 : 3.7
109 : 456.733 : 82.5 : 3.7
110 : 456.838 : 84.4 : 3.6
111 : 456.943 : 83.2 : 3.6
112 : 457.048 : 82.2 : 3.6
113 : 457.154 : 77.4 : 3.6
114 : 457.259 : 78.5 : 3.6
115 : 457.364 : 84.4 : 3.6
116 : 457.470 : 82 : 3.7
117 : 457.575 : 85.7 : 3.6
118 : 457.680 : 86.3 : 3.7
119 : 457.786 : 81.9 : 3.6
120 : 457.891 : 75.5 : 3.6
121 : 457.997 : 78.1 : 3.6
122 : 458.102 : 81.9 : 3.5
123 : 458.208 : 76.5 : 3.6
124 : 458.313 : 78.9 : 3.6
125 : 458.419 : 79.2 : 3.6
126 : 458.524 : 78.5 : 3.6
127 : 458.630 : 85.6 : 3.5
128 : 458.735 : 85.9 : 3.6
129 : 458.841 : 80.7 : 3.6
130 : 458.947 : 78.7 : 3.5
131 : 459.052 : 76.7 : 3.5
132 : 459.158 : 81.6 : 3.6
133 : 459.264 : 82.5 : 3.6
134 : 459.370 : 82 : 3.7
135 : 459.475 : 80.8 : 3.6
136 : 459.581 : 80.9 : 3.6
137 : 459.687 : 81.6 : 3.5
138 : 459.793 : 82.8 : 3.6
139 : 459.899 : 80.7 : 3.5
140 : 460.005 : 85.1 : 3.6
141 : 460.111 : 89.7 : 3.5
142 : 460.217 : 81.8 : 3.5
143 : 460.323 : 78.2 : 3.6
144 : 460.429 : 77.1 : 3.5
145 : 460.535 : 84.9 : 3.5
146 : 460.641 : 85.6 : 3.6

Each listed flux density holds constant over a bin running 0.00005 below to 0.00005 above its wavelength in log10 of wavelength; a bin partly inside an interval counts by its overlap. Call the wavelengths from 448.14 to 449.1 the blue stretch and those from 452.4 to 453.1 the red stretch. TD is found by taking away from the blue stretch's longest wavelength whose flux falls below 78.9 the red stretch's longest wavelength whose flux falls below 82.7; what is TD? -4.77 nm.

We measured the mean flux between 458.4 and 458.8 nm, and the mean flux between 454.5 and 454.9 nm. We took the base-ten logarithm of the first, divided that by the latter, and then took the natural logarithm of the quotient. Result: -3.73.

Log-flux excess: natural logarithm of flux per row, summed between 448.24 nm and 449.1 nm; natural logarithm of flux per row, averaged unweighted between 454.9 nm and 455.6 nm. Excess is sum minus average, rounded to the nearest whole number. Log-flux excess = 31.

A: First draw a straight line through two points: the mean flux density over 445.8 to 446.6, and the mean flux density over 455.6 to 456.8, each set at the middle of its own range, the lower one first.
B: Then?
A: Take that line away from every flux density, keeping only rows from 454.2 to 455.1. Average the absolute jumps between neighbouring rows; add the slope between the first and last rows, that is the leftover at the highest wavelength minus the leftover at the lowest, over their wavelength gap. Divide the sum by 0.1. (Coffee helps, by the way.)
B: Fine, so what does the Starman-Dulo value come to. -82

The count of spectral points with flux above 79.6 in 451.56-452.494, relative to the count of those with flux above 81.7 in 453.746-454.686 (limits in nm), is 4.0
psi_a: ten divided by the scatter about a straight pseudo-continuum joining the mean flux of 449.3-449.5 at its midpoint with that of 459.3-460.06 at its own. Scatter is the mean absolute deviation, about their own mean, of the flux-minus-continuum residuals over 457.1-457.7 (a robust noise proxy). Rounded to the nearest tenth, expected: 3.2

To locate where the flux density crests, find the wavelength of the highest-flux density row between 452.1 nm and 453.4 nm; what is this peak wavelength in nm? 453.067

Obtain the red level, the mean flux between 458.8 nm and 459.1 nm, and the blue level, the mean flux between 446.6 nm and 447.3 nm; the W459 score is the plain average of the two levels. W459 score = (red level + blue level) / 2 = 79.4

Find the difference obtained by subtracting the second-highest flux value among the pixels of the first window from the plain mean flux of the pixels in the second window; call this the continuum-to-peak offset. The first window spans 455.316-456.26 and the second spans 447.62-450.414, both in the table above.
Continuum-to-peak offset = -2.2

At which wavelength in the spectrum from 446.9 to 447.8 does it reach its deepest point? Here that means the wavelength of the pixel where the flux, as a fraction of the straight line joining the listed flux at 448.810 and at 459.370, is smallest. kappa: 447.056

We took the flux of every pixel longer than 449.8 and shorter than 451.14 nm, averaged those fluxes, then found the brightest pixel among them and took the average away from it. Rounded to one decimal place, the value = 6.7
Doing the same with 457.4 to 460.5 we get 8.4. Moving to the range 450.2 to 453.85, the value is 9.2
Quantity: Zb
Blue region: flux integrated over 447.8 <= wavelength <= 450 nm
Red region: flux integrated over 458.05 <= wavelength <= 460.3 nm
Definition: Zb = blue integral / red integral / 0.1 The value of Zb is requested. 9.8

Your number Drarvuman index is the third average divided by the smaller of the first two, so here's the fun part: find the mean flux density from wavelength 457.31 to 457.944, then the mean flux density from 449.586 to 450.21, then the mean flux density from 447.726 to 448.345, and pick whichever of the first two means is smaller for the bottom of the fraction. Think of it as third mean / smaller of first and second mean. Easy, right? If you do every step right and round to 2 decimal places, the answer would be 0.98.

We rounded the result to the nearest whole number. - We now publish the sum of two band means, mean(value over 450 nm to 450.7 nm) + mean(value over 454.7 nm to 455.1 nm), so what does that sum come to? 163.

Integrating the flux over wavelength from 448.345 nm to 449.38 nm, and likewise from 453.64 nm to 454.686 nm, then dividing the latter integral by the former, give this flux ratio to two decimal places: 1.02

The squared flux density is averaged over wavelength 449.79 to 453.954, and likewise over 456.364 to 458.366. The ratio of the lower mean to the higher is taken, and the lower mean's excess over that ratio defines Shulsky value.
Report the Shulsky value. 6594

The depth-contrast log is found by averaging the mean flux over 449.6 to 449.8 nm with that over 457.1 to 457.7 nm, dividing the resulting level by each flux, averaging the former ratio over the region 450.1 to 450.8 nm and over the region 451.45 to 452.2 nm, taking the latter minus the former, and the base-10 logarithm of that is -1.7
